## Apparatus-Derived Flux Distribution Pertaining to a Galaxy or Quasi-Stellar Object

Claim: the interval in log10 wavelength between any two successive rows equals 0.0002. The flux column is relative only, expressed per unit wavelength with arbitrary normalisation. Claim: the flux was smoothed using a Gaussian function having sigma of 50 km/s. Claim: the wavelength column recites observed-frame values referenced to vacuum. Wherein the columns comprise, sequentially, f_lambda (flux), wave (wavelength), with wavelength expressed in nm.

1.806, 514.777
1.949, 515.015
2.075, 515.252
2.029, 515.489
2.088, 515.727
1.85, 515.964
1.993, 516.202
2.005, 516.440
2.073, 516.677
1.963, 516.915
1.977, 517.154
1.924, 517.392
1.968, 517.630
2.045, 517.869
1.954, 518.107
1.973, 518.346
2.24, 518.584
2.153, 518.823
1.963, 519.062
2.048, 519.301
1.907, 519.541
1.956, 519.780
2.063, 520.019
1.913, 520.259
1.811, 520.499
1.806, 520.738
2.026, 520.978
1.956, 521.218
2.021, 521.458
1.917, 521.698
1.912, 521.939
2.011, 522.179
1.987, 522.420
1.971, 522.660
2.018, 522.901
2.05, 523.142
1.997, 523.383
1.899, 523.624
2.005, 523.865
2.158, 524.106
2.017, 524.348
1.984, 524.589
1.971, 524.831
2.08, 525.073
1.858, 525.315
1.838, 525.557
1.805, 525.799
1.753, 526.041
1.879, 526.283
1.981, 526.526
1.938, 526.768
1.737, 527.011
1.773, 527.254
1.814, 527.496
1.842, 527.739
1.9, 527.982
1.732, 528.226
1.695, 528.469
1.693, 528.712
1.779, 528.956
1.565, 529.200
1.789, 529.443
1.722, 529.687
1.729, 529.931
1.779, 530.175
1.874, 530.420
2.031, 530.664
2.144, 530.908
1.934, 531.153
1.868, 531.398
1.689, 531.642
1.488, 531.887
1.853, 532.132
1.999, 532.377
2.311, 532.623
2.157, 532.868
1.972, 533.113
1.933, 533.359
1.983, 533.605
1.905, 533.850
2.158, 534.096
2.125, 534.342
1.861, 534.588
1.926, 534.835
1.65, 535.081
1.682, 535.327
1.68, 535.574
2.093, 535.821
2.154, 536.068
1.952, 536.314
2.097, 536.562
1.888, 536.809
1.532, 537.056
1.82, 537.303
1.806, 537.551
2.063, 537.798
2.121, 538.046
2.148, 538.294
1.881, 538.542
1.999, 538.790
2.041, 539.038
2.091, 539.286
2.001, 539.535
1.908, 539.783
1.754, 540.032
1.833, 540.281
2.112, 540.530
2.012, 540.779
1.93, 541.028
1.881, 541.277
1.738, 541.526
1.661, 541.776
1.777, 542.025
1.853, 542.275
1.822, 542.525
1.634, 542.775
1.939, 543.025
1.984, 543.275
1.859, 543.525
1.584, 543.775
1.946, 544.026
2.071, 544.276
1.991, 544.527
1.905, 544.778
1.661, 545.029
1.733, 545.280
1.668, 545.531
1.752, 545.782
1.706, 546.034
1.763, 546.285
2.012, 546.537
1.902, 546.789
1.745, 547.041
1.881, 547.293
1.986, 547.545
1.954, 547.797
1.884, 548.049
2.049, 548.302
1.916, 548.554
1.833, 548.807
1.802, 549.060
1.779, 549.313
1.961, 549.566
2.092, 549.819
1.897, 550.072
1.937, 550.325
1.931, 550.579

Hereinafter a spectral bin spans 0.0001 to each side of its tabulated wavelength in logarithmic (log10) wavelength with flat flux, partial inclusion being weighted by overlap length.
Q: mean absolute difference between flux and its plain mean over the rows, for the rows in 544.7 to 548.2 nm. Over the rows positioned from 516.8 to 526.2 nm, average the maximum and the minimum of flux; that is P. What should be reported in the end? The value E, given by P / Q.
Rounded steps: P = 2.00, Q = 0.107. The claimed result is 19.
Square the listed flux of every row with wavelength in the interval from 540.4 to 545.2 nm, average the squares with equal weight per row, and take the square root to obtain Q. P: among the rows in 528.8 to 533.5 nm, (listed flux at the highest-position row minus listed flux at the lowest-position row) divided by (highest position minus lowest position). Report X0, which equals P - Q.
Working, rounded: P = 0.035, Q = 1.87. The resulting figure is -1.83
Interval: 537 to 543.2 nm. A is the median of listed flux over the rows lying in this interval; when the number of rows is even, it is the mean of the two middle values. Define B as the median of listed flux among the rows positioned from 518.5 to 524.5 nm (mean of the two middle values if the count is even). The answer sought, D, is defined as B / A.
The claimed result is 1.06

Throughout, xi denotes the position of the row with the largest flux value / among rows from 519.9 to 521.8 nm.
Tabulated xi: 520.019 nm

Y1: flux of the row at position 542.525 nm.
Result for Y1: 1.822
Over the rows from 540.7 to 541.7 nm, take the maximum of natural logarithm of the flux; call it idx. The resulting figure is 0.70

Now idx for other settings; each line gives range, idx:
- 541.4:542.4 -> 0.62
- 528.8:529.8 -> 0.58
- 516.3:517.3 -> 0.73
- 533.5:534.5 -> 0.77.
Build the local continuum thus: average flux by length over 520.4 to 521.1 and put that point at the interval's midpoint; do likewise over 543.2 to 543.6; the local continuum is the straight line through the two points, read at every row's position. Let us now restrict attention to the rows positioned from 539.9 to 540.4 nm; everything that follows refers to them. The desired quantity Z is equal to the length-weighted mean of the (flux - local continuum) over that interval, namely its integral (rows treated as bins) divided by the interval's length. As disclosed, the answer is -0.12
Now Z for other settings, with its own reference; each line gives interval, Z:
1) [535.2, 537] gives 0.01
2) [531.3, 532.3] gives -0.17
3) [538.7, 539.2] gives 0.11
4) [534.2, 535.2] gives -0.01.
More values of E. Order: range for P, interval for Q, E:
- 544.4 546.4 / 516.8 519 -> 22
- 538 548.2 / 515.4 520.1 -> 28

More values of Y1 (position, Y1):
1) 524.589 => 1.984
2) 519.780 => 1.956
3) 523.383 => 1.997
